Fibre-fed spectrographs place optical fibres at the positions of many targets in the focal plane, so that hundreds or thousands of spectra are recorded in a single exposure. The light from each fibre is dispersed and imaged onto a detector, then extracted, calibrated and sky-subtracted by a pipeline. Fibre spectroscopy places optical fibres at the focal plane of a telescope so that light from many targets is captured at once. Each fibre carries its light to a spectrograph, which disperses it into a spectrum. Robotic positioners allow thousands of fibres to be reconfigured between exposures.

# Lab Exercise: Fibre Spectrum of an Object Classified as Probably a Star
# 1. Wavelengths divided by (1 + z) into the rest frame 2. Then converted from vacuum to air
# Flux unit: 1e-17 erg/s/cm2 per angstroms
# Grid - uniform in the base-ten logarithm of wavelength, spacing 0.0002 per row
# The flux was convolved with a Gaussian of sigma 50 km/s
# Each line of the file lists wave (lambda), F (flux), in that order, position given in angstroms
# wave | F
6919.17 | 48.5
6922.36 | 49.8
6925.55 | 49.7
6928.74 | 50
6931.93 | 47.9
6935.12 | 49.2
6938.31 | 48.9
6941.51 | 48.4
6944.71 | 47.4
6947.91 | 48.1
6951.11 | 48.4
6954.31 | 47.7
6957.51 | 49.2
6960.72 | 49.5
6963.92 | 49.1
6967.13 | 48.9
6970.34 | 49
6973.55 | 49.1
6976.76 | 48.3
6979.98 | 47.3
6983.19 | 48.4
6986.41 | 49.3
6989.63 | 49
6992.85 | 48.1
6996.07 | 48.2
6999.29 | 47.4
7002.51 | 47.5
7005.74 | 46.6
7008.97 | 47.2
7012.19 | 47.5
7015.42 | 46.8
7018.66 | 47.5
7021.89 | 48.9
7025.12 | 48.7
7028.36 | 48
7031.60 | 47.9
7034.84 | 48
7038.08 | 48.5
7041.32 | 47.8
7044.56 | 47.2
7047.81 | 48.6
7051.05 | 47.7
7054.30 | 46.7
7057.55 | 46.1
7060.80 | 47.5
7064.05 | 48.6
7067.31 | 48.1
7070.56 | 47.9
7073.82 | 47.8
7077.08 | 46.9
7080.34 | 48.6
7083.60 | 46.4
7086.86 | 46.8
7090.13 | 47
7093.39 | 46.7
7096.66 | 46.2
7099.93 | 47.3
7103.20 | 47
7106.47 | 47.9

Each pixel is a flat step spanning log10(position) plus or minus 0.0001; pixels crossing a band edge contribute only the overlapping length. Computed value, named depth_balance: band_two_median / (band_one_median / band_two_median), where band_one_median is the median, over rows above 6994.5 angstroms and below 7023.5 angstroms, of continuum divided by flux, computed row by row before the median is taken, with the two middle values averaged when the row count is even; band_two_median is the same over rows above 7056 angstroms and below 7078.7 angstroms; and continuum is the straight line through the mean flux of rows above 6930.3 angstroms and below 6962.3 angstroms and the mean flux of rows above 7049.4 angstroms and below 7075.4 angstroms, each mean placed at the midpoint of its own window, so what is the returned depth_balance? 0.98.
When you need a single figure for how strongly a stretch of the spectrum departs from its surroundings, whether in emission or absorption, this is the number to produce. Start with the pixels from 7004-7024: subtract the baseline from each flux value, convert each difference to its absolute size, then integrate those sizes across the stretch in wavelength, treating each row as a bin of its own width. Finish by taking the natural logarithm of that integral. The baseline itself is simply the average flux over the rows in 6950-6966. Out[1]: 3.3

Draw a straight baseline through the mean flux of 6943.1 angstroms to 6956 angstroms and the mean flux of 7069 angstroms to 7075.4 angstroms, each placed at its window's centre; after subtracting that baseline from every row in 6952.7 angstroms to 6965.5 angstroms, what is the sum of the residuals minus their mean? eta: 2.9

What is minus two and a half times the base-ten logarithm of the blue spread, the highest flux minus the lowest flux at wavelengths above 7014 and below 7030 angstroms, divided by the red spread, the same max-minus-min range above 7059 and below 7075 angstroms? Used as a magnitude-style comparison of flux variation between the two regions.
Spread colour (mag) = -0.70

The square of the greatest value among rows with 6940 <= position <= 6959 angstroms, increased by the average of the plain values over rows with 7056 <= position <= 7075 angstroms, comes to 2468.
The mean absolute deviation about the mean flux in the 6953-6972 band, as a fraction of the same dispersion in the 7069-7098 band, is 0.63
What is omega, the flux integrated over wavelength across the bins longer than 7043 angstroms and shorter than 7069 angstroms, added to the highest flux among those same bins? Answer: 1285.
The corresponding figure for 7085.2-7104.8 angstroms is 965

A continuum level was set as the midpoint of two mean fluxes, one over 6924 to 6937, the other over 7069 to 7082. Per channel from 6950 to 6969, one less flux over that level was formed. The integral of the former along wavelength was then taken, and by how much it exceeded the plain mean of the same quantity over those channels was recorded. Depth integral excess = -0.11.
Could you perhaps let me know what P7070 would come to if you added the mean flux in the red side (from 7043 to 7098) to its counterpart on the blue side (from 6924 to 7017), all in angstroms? 95.7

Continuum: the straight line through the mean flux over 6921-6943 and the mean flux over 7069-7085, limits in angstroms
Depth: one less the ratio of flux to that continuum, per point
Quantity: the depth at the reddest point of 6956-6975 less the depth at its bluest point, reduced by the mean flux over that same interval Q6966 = -49.1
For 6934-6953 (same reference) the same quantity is -48.4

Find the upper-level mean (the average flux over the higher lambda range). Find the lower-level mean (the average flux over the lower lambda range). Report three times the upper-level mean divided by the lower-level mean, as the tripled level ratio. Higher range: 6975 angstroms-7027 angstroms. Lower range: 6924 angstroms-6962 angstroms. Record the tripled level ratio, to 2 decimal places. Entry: 2.95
